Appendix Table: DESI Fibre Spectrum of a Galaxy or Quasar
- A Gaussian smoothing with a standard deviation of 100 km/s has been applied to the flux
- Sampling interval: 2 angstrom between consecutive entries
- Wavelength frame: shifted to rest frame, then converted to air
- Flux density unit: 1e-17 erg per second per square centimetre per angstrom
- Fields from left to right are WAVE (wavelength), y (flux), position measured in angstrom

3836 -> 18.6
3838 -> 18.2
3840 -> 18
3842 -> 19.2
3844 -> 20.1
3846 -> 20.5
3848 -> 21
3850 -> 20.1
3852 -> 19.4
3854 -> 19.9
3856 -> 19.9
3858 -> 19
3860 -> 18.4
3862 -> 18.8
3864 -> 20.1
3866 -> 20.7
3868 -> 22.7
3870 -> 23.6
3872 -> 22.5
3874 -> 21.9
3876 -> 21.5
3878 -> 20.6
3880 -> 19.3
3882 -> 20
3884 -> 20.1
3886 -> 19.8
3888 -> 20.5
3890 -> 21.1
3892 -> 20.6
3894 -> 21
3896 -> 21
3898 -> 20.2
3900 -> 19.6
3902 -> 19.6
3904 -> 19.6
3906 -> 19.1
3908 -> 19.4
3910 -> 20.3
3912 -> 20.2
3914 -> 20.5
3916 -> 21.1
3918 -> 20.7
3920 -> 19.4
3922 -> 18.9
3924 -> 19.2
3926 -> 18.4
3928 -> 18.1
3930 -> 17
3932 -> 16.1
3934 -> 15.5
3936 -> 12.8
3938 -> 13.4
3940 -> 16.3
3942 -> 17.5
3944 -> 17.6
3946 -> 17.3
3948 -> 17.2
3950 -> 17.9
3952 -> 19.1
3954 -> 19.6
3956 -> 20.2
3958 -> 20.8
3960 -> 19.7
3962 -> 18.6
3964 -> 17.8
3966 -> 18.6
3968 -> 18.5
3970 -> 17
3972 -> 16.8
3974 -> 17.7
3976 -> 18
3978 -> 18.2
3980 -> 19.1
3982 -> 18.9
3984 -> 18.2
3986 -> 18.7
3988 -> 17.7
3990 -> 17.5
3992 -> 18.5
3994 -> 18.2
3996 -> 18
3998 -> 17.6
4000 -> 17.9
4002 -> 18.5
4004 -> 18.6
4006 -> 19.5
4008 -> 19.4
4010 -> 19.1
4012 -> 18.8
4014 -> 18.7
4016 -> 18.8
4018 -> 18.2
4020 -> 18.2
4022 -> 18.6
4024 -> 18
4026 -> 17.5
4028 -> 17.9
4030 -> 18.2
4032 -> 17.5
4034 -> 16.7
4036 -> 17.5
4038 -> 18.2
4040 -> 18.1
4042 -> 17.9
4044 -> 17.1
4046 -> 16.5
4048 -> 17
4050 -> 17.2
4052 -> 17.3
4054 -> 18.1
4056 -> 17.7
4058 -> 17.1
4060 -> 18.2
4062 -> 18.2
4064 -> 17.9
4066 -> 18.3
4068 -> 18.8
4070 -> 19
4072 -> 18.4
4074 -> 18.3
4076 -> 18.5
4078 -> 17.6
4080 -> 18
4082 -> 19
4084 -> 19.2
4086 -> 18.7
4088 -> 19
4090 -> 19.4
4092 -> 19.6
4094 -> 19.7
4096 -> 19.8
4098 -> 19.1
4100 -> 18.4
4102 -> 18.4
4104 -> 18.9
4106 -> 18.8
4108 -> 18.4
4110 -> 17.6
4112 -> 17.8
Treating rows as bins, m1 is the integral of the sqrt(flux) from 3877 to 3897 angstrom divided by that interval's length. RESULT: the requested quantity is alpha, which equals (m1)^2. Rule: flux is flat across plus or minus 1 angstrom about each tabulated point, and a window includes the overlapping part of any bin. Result 20.4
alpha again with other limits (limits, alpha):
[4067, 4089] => 18.6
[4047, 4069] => 17.8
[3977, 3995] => 18.3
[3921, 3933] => 17.9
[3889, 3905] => 20.3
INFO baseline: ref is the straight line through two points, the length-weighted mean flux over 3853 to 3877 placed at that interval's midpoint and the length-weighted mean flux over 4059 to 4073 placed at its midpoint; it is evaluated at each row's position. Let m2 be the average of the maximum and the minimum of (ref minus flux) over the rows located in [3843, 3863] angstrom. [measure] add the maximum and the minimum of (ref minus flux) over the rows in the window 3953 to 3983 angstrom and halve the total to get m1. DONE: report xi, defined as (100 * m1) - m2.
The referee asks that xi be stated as 77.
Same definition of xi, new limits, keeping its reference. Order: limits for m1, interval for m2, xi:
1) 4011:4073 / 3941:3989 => 74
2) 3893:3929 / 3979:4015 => 48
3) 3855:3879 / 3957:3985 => -26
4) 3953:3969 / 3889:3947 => 30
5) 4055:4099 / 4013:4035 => -19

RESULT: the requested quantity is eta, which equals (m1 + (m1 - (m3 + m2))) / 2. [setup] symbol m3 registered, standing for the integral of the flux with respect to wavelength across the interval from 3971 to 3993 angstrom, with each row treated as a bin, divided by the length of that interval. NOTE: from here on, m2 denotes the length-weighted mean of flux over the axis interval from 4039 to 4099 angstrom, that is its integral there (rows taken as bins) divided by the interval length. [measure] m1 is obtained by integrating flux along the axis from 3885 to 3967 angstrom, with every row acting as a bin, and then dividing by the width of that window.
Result 0.6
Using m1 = 18.8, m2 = 18.3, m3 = 18.12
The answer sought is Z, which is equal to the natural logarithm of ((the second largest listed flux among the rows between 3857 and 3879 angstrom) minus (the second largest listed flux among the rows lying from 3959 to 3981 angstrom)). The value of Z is 1.3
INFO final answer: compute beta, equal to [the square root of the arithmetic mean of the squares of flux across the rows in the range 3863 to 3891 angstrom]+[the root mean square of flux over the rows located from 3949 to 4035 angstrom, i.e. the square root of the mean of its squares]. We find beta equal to 39.5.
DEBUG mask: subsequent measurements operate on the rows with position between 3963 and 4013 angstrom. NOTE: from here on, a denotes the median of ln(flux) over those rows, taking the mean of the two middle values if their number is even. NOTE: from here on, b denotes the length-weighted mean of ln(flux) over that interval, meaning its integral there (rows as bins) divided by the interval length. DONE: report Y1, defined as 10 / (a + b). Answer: 1.72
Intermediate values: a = 2.90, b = 2.90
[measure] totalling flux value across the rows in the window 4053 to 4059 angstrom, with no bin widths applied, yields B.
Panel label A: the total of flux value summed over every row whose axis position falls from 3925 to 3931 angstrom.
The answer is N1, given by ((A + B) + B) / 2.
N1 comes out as 80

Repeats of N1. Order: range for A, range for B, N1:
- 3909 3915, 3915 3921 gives 92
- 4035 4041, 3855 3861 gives 84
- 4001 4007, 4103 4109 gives 84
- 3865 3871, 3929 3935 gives 82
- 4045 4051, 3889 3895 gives 88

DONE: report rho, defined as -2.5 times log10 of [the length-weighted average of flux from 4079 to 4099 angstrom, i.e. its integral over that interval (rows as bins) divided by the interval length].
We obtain -3.21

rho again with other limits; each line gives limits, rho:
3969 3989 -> -3.14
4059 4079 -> -3.16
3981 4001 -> -3.15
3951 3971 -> -3.20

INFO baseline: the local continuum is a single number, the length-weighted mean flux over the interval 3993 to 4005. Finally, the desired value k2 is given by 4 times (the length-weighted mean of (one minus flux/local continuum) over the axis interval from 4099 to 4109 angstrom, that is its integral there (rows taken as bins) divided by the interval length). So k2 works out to -0.1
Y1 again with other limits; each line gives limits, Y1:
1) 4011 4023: 1.71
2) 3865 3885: 1.64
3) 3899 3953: 1.71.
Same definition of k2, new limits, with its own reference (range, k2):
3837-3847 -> -0.2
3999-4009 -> -0.1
